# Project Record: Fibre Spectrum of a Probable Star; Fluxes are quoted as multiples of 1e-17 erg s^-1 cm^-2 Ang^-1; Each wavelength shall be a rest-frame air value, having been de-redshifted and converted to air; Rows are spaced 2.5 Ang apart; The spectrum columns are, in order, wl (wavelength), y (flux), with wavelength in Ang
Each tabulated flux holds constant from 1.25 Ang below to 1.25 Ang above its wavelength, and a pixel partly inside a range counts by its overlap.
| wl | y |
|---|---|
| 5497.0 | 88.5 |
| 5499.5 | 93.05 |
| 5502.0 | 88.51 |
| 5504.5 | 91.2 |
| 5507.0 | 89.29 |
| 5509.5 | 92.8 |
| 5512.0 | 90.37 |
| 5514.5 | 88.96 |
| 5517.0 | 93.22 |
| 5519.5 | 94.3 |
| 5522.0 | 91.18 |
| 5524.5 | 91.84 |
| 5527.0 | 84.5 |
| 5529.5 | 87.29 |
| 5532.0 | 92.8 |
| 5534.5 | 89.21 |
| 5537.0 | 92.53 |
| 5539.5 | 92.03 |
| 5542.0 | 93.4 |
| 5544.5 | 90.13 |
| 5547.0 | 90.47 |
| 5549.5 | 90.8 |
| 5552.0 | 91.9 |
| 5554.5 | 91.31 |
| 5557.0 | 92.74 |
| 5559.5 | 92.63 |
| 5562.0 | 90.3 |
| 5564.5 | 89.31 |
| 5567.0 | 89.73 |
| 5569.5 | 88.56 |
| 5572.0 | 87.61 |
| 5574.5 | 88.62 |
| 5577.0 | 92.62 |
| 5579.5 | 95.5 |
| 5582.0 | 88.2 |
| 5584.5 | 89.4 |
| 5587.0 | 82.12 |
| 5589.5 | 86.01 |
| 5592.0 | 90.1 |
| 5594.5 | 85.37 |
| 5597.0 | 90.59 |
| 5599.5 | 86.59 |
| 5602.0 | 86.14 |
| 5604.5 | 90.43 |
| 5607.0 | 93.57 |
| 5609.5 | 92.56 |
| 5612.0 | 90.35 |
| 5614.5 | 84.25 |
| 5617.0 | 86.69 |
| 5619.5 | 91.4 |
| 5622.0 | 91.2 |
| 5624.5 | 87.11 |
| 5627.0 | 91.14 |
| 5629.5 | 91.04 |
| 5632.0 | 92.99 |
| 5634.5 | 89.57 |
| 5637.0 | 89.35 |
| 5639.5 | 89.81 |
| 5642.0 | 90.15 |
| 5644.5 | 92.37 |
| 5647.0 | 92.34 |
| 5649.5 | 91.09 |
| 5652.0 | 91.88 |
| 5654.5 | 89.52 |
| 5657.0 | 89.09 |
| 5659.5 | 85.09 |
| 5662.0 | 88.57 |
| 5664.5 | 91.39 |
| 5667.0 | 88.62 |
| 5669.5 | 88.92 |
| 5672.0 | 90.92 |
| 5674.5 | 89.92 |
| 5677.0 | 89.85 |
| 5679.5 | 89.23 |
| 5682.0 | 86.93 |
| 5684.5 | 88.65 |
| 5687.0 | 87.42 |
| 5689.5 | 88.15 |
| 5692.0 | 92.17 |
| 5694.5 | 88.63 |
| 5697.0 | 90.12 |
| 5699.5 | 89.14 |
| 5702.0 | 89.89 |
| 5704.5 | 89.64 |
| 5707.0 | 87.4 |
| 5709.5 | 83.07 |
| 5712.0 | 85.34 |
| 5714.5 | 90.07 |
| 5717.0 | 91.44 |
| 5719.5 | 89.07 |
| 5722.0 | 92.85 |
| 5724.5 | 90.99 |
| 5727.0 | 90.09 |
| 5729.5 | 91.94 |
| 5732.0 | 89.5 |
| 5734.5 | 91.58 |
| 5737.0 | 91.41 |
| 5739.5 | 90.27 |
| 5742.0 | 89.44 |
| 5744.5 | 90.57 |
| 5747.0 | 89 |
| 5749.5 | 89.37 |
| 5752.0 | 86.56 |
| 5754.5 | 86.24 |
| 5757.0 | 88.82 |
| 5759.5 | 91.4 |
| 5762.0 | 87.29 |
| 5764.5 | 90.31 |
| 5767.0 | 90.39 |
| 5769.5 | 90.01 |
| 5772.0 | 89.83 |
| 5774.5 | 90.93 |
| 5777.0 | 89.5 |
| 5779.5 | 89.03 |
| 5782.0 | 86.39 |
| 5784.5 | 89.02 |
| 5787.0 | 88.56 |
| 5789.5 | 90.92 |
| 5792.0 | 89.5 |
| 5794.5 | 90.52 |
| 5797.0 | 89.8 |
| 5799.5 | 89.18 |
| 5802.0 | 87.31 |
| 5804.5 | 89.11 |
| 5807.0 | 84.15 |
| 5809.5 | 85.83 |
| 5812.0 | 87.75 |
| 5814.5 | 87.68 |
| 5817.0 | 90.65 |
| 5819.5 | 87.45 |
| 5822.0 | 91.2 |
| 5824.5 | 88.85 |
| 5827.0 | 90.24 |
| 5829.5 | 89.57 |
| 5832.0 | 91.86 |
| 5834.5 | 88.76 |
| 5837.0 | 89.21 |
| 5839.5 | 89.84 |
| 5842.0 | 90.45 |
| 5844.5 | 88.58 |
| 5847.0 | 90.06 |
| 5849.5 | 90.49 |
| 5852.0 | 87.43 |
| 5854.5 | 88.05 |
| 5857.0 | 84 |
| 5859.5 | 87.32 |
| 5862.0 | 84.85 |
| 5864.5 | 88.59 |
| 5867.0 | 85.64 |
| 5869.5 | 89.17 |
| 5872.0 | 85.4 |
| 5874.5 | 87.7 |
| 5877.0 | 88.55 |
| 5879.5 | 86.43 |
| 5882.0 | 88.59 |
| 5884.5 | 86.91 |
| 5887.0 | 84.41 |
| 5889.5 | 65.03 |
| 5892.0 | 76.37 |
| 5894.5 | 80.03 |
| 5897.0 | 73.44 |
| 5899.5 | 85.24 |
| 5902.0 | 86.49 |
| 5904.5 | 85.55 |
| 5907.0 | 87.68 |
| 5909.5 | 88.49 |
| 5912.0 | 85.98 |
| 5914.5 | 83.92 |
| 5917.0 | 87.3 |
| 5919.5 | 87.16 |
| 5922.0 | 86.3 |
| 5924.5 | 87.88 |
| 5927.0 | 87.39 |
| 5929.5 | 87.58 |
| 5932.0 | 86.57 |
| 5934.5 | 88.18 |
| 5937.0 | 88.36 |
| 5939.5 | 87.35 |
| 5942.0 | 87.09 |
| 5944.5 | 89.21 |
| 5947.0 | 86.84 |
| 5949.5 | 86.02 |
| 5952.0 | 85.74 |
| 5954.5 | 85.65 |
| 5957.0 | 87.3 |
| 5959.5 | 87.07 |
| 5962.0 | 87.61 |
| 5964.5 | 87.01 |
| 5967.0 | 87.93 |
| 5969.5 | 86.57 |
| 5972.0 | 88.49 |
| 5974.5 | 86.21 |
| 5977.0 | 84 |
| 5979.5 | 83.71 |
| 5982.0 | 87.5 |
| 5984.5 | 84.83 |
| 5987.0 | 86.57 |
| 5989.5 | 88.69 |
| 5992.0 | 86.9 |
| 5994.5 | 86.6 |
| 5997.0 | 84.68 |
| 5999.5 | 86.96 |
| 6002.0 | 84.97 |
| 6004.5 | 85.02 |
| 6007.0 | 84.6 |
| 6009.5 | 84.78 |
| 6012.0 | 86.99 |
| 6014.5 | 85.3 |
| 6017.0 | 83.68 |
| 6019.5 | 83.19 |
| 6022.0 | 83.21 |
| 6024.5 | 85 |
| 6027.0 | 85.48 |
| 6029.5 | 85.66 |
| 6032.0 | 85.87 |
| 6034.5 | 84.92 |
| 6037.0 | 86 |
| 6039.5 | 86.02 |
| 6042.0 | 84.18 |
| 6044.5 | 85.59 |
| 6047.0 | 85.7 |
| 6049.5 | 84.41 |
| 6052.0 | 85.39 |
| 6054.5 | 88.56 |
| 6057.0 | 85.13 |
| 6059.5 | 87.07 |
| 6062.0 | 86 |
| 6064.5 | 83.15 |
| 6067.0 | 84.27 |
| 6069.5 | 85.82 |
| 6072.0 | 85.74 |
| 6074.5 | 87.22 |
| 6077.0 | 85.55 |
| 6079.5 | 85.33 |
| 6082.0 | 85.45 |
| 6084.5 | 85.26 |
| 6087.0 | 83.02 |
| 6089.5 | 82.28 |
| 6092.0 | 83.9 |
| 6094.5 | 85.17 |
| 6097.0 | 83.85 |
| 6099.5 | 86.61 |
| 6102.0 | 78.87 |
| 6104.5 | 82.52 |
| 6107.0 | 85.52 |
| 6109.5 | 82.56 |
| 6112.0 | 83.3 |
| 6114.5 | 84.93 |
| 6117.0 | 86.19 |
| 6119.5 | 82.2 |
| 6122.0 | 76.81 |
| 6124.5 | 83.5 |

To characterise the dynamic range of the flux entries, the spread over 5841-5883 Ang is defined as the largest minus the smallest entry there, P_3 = 6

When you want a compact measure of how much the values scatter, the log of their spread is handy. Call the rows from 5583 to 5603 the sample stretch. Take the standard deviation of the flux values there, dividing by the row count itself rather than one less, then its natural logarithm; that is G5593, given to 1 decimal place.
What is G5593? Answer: 1.0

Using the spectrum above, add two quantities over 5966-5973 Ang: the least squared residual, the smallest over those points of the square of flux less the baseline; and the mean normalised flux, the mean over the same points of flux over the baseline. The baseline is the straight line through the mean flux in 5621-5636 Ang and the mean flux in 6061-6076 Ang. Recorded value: 1.02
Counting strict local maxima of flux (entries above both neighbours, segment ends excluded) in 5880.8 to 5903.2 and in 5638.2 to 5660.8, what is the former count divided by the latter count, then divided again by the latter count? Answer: 0.25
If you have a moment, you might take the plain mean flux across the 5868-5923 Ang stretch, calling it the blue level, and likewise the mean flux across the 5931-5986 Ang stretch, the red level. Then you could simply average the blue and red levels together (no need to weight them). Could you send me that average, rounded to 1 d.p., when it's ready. 85.6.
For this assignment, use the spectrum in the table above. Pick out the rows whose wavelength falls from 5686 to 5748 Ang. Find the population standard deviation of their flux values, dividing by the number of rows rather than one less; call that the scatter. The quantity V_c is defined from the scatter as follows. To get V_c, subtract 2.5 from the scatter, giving -0.39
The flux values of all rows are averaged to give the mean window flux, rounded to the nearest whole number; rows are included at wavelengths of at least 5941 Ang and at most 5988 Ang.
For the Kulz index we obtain 87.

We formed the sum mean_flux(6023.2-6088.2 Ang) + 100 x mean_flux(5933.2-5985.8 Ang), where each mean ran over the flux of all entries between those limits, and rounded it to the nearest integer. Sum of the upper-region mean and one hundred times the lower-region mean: 8765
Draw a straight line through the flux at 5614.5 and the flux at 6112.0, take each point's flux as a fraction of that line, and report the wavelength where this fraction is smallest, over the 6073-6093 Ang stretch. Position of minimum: 6089.5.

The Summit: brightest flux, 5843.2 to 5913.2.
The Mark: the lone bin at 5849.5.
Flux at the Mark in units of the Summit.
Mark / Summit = 1.00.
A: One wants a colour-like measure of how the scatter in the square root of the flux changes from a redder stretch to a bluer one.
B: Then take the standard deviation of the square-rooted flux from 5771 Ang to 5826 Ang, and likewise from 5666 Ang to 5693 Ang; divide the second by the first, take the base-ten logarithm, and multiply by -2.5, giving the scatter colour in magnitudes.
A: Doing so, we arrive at 0.2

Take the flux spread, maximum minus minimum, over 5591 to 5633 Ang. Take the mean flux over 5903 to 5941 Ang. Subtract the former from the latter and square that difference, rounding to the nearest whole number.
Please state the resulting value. 6041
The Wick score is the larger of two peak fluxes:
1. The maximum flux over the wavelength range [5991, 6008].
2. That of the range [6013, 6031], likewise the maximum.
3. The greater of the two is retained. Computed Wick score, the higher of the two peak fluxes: 87.0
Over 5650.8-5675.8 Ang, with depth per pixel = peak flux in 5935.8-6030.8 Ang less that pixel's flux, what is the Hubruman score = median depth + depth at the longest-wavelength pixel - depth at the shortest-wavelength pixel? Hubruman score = 1.9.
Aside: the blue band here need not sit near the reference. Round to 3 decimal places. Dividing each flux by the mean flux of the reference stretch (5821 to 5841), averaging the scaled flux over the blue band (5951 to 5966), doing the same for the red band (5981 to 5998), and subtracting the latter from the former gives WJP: 0.002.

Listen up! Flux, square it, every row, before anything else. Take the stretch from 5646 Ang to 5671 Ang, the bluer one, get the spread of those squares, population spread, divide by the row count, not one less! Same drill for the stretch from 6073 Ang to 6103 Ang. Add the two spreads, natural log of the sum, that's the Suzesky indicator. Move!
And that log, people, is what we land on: 6.6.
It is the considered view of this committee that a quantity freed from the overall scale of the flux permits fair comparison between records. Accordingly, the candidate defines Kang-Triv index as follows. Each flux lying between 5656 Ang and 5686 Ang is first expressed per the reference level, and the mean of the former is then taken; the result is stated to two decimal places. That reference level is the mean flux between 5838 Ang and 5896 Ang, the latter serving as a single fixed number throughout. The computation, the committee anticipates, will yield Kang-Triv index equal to 1.04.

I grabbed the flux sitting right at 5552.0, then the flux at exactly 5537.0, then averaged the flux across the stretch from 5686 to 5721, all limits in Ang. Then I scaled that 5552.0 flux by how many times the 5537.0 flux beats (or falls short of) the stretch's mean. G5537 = 96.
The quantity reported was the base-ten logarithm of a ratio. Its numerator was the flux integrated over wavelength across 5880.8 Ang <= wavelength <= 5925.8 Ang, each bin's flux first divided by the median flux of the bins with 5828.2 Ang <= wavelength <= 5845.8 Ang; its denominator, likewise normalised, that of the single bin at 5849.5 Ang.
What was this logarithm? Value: 1.619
